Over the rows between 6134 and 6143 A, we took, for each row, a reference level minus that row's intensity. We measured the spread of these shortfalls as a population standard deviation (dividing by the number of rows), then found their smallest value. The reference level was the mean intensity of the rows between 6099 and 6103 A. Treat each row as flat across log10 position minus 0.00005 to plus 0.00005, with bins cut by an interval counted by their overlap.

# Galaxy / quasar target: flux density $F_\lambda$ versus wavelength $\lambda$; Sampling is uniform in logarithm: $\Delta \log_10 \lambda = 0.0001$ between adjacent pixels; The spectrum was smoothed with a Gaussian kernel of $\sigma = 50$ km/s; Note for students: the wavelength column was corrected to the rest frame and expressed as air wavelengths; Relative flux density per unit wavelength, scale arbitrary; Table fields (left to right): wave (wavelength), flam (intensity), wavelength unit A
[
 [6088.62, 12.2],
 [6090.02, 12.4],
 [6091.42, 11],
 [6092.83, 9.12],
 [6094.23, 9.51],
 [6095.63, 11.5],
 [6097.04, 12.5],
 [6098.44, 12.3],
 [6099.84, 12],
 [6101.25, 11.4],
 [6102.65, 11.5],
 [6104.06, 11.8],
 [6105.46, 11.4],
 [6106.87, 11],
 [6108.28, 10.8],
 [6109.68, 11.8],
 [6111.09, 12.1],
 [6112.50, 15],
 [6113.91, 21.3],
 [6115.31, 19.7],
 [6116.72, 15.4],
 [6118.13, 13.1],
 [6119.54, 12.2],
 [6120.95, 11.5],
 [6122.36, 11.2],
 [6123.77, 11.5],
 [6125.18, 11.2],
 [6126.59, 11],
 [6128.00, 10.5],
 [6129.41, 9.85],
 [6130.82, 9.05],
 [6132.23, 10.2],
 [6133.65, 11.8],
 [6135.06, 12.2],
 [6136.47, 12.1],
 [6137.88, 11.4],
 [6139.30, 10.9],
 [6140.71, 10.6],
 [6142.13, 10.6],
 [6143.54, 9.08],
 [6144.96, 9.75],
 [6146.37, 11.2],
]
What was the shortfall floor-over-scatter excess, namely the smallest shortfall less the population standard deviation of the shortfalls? -1.2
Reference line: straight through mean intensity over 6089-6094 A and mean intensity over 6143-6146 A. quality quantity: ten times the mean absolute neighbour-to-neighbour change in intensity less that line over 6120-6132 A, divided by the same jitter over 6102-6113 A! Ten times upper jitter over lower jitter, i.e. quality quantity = 5.2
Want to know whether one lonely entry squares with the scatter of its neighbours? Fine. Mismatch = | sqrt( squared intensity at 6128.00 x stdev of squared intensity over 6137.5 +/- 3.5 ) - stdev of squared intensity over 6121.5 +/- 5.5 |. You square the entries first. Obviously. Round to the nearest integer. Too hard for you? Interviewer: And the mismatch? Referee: 3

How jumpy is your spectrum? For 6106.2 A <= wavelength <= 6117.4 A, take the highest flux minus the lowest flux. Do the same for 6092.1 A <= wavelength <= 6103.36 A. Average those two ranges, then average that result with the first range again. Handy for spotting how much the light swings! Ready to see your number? 9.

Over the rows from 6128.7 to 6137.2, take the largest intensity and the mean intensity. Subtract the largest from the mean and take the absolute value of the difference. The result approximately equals 1.3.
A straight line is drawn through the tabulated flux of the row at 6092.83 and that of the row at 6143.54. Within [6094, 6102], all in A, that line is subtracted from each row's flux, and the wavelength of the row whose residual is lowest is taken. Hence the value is 6094.23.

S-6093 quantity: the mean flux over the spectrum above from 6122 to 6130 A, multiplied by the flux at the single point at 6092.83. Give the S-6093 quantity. 99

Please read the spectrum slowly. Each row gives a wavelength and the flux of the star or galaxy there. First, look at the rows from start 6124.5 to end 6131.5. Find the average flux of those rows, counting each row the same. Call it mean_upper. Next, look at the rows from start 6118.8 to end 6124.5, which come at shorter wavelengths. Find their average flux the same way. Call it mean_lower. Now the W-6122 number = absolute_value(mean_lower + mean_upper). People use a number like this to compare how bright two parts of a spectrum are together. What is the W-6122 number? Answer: 21.9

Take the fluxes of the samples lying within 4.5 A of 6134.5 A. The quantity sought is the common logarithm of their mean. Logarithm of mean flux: 1.05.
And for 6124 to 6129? 1.04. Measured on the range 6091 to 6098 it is 1.03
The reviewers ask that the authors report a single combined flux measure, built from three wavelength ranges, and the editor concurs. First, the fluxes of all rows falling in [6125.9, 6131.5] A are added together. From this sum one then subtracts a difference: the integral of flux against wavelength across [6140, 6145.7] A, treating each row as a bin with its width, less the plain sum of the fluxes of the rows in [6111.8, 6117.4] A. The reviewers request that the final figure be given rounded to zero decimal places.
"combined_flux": 55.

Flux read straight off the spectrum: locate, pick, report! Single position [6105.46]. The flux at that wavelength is 11.4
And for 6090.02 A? 12.4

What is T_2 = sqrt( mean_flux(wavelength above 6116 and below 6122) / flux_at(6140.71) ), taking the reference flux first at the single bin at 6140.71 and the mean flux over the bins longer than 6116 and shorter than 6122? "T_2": 1.11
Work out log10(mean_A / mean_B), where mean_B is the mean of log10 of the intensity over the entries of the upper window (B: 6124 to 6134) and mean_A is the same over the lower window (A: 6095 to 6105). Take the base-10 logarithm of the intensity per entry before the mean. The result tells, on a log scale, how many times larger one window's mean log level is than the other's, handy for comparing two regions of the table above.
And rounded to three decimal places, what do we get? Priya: 0.022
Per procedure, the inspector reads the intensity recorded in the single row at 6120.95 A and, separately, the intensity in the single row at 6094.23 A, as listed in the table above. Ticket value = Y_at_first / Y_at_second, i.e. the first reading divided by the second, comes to 1.21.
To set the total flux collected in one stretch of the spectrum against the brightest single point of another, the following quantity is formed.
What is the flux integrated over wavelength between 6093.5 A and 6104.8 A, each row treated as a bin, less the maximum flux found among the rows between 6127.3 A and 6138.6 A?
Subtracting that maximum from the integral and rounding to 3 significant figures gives 118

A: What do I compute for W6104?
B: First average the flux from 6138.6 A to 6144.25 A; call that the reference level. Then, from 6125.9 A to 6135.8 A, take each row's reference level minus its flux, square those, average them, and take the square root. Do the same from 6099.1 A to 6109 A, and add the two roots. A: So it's 2.3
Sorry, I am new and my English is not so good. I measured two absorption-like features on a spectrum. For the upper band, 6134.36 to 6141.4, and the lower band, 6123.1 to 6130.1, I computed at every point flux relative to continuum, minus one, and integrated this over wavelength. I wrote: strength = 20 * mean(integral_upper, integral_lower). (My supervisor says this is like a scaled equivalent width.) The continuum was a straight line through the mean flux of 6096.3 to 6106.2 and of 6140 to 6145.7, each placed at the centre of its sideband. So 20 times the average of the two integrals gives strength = 9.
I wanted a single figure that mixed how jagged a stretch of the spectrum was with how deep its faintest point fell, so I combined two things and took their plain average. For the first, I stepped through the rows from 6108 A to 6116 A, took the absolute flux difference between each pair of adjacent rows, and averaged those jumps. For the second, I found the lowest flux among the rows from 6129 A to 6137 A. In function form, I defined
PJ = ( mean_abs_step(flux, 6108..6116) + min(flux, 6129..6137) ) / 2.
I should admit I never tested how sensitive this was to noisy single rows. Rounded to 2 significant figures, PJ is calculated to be 5.7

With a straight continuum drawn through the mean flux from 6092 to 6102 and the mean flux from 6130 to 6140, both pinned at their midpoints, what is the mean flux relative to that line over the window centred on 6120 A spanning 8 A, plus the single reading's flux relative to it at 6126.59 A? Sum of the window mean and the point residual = 1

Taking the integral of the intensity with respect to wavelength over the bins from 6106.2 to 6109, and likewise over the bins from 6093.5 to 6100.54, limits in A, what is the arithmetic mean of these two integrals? 56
